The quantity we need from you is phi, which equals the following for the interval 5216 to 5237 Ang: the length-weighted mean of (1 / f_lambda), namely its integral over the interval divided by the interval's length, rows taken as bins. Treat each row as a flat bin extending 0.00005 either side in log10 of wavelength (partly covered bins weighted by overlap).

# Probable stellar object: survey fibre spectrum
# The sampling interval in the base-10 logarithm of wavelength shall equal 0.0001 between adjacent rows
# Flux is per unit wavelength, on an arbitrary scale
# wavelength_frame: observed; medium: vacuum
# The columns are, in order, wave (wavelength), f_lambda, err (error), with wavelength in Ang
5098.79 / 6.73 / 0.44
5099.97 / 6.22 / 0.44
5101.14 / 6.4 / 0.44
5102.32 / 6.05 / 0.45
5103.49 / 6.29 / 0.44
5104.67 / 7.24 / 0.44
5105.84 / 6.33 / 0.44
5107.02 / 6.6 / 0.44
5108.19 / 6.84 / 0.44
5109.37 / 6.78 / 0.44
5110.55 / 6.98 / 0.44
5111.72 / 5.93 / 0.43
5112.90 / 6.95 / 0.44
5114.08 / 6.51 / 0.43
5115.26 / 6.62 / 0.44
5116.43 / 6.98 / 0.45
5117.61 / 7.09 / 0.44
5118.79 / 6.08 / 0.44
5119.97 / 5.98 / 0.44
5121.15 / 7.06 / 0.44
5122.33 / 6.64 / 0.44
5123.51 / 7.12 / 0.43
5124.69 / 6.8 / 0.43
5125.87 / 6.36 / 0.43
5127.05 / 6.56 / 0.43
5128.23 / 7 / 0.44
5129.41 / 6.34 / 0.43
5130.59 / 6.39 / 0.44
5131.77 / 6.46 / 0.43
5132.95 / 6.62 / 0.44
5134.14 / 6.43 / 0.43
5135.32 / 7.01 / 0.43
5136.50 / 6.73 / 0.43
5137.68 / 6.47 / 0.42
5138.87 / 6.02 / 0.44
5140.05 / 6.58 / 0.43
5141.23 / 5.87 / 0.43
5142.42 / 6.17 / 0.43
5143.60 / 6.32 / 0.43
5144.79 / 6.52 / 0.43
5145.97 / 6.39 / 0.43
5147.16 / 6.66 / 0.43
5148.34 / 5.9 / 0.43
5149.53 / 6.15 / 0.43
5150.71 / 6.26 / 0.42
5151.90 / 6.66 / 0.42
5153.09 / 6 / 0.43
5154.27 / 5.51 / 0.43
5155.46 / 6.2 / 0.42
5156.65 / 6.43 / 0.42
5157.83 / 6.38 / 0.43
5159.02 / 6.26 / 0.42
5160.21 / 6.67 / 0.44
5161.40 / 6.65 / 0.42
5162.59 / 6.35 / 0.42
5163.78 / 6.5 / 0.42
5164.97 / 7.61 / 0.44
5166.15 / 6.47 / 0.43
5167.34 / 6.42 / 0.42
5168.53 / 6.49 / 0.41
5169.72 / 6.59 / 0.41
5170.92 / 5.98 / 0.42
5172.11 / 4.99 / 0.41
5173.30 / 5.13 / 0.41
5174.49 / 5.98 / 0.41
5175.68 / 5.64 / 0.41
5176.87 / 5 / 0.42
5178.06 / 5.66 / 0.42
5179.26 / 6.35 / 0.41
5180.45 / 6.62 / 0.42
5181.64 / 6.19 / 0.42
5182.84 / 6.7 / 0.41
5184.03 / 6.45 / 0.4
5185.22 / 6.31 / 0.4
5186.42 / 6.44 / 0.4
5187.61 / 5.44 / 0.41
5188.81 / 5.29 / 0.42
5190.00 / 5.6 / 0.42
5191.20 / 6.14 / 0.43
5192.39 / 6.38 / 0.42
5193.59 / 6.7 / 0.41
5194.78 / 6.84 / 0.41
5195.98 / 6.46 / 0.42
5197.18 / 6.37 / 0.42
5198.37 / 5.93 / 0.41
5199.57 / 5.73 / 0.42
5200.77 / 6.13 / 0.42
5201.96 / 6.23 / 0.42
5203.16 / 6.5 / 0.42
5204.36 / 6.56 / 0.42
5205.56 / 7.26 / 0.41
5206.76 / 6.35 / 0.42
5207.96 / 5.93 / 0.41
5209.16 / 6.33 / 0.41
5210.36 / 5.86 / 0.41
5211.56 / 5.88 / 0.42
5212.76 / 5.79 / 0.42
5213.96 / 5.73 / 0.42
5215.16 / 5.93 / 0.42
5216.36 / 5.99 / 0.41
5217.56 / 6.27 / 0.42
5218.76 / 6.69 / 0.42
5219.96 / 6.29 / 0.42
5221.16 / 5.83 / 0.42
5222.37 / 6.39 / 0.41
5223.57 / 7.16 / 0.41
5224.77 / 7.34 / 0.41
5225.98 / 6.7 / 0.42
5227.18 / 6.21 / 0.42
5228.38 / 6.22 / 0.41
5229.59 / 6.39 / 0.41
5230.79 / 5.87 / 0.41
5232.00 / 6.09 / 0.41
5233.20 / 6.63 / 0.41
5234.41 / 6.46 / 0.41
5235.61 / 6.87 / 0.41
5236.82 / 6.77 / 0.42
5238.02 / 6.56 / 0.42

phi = 0.156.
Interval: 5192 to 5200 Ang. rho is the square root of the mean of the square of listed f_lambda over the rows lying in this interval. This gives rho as 6.35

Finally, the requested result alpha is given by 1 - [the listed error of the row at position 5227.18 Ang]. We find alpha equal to 0.580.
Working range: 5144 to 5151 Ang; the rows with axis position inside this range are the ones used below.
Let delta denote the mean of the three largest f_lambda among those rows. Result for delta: 6.52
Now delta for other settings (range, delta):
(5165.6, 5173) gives 6.52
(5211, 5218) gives 6.06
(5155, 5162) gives 6.58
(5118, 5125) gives 6.99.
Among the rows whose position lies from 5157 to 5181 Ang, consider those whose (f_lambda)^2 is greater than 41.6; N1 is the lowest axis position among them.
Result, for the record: 5160.21 Ang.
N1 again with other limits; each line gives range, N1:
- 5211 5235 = 5218.76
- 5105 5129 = 5107.02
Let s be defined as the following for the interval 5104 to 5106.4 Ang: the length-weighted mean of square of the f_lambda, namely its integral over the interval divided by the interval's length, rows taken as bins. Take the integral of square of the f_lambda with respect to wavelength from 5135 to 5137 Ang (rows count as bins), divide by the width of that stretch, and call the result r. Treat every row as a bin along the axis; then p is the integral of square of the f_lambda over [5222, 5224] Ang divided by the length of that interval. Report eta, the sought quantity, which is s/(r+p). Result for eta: 0.49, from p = 46.3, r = 47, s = 46.1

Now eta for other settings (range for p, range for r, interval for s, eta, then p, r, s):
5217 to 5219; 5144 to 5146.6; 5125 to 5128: 0.52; 41.6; 41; 43.1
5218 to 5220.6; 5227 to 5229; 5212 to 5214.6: 0.41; 41.9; 39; 33.3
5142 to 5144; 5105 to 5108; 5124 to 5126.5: 0.53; 39.1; 43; 43.6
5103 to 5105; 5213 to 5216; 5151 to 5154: 0.49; 45.4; 34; 39.0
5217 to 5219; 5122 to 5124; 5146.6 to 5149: 0.44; 41.6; 48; 39.5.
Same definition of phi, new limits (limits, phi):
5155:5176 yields 0.161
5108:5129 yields 0.150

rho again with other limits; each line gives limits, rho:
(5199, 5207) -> 6.41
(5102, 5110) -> 6.60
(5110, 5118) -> 6.73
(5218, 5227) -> 6.65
